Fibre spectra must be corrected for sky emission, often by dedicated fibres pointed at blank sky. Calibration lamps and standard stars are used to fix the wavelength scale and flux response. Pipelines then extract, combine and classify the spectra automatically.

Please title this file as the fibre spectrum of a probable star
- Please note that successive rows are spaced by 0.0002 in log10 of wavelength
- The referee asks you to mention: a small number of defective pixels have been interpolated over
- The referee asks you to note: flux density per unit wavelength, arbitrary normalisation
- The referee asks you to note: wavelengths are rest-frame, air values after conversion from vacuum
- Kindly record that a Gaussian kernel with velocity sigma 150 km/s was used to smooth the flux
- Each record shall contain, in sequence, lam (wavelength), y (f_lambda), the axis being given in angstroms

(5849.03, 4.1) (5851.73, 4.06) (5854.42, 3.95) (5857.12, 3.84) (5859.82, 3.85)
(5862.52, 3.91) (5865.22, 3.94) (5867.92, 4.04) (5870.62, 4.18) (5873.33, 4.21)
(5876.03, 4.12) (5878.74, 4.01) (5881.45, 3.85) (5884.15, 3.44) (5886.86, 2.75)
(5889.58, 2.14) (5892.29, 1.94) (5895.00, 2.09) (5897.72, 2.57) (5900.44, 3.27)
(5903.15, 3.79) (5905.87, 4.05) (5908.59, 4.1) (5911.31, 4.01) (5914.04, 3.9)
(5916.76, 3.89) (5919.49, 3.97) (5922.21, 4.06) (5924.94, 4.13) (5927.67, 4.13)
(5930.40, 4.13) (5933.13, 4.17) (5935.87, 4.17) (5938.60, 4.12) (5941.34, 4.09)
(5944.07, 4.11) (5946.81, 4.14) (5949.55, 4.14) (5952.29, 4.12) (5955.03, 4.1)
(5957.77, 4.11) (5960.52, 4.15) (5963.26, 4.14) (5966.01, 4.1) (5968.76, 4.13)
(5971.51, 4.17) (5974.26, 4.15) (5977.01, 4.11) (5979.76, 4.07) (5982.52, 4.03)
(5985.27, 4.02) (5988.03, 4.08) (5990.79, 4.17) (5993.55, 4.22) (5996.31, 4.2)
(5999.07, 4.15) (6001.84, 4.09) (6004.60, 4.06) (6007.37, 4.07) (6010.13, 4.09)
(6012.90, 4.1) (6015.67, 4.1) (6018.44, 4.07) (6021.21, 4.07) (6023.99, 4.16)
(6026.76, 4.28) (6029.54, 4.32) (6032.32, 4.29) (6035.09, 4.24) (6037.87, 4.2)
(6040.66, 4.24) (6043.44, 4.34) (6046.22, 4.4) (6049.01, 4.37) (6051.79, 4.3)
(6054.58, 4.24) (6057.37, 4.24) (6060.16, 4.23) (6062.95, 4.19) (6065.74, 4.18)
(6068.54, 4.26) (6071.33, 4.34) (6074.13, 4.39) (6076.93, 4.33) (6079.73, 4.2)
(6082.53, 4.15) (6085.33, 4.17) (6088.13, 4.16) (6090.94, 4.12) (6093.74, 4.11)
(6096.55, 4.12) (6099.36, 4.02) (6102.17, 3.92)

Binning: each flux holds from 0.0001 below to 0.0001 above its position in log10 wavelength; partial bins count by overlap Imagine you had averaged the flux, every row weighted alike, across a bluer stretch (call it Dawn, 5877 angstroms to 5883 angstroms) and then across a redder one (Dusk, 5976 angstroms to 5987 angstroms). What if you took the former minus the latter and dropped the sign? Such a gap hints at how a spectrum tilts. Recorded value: 0.13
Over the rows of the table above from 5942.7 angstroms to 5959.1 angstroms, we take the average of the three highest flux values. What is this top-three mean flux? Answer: 4.13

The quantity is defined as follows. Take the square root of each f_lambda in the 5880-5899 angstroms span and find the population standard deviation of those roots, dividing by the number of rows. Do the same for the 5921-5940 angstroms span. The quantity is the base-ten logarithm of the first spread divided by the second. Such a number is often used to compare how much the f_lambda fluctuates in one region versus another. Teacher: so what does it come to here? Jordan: 1.4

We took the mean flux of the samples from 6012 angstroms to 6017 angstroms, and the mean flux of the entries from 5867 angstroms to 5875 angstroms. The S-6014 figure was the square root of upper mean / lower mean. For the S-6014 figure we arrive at 0.99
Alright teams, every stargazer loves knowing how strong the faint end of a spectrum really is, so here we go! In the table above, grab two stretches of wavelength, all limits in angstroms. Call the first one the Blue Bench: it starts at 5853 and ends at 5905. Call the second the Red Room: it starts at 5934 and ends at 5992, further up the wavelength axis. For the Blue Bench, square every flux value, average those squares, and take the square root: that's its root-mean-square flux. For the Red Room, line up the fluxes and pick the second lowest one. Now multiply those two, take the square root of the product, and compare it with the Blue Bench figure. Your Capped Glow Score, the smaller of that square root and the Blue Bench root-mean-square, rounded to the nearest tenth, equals 3.5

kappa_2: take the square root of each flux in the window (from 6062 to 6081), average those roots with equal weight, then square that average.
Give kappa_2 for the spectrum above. 4.27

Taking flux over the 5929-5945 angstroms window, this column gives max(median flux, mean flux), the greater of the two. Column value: 4.13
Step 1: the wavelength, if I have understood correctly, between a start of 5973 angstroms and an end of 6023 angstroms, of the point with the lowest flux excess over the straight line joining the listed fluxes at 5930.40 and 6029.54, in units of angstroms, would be 6021.21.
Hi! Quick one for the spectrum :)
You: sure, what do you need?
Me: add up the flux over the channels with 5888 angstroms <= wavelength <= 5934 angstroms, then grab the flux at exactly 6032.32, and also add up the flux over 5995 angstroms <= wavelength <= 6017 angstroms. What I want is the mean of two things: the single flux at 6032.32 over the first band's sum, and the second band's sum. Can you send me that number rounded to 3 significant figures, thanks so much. 16.5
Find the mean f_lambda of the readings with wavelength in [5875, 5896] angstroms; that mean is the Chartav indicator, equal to 3.04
